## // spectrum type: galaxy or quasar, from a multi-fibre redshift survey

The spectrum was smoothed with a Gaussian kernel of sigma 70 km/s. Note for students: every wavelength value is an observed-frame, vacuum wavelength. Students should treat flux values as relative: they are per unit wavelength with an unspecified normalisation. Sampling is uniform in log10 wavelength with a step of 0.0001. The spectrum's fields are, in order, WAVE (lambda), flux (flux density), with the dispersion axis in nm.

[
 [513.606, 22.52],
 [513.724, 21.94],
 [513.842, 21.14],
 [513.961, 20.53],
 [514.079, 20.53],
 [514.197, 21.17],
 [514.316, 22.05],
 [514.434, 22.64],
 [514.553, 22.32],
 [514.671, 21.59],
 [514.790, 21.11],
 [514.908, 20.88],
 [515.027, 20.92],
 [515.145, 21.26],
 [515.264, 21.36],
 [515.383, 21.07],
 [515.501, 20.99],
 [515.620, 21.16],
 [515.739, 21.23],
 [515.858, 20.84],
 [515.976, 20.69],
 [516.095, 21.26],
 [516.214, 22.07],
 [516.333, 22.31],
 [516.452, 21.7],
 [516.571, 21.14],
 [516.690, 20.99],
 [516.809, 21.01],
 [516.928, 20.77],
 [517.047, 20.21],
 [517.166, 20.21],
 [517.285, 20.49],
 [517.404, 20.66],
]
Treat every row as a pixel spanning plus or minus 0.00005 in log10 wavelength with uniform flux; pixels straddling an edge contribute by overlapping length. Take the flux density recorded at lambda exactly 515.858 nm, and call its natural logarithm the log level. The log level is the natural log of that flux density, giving 3.04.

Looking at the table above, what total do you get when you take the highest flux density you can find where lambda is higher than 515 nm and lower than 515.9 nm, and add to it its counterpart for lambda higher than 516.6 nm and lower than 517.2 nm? 42.4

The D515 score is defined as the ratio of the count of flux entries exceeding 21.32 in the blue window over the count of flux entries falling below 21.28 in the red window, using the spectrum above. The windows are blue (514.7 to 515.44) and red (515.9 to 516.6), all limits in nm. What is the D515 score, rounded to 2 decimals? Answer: 0.33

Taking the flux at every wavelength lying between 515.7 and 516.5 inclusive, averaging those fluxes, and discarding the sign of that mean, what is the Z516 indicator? 21.4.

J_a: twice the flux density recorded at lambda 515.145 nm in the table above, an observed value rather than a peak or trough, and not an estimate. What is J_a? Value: 42.5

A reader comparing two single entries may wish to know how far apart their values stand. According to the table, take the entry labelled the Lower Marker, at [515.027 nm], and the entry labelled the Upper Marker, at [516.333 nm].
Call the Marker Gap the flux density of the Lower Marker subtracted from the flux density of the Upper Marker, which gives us 1.4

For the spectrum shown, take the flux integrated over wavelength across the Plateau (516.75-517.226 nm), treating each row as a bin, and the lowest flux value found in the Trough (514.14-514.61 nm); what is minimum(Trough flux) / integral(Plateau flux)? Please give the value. 2.16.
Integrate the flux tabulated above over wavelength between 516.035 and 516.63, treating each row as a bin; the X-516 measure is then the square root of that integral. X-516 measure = 3.59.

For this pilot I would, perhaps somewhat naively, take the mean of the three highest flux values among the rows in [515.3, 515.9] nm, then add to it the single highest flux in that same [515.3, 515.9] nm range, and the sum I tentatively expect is 42.4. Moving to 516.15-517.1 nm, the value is 44.3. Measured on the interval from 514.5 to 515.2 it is 44.0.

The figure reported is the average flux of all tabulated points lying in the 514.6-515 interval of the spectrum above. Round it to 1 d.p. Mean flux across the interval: 21.2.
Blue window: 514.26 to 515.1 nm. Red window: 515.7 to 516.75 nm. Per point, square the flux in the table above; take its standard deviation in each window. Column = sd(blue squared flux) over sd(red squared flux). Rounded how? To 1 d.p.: 1.3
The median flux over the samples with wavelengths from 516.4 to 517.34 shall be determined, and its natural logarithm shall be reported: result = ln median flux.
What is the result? 3.039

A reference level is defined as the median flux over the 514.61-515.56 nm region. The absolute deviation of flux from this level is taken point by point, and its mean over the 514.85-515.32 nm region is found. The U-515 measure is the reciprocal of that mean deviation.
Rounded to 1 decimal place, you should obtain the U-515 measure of 4.9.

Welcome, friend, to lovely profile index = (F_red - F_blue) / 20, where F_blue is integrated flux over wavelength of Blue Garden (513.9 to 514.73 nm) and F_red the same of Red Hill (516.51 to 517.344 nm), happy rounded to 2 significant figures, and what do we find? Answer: -0.031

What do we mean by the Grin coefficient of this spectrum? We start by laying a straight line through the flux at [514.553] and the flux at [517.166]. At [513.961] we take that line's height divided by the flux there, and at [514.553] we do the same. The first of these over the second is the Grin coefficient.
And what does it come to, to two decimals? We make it 1.11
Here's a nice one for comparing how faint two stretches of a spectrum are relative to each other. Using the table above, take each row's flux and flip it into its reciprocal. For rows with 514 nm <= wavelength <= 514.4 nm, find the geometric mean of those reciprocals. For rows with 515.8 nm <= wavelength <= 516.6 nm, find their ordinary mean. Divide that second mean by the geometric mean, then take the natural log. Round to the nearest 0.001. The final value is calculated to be -0.008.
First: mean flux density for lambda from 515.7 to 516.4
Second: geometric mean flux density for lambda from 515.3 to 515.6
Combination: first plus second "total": 42.4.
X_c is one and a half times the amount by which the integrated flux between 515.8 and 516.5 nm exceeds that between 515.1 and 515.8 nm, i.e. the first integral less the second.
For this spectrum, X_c 0.35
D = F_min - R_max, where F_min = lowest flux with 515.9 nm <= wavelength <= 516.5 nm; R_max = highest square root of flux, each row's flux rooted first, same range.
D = 16.0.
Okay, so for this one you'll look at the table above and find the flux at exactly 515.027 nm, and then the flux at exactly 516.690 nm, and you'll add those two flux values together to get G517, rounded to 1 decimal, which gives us 41.9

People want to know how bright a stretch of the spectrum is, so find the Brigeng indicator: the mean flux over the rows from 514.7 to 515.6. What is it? 21.1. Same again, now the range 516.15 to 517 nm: 21.4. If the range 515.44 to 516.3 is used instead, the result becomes 21.2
